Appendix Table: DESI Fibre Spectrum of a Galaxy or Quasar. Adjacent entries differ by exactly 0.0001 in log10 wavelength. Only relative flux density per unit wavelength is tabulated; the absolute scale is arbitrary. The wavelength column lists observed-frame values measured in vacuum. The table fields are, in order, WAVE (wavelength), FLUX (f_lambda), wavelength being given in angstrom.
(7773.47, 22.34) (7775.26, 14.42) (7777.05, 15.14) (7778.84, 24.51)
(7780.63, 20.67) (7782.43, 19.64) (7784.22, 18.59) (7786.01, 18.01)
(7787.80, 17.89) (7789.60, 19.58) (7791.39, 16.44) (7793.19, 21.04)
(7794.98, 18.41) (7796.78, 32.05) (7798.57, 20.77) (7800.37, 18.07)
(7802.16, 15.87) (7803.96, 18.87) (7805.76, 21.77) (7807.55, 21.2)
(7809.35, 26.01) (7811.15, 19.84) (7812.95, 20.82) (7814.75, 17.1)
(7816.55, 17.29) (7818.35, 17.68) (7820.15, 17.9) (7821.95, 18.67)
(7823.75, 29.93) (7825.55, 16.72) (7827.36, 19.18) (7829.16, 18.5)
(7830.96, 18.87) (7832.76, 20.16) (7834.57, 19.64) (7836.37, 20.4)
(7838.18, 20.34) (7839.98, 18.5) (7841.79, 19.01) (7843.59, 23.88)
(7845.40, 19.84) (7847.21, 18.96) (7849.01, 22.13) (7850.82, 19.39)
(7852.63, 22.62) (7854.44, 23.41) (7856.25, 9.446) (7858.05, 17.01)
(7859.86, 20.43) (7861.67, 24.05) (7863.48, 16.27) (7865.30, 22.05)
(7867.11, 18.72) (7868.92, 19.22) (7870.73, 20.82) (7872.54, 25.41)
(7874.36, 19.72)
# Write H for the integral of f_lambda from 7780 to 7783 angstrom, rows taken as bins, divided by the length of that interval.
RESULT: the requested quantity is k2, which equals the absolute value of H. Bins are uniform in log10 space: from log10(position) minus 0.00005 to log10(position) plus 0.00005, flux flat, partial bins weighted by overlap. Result 20.1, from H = 20.1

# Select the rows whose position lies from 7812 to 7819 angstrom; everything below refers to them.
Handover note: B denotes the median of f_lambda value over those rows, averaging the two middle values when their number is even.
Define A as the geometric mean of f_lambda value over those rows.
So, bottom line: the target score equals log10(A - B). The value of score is -0.17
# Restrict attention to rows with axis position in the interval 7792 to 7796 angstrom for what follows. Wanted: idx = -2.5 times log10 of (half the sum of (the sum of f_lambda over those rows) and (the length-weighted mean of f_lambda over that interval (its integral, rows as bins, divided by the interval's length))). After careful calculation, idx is -3.7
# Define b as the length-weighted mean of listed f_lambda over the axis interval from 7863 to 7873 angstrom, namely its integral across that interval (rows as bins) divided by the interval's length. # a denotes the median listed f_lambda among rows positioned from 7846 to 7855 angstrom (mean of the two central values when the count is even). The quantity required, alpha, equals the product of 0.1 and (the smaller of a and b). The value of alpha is 2.04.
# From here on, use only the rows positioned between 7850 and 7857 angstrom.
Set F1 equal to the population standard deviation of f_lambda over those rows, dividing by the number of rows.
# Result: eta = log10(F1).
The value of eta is 0.7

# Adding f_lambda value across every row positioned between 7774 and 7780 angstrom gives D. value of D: 54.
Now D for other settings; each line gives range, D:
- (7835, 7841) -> 59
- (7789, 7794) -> 57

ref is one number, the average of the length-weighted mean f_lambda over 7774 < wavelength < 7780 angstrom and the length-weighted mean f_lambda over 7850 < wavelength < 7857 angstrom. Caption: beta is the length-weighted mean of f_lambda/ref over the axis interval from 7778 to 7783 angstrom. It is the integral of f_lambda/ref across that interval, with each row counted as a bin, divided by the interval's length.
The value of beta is 1.16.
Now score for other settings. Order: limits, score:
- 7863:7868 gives -0.83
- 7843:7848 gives -0.02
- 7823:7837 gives -0.14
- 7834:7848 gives -0.56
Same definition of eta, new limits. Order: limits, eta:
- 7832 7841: -0.2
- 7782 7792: 0.0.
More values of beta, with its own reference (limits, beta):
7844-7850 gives 1.10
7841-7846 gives 1.13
